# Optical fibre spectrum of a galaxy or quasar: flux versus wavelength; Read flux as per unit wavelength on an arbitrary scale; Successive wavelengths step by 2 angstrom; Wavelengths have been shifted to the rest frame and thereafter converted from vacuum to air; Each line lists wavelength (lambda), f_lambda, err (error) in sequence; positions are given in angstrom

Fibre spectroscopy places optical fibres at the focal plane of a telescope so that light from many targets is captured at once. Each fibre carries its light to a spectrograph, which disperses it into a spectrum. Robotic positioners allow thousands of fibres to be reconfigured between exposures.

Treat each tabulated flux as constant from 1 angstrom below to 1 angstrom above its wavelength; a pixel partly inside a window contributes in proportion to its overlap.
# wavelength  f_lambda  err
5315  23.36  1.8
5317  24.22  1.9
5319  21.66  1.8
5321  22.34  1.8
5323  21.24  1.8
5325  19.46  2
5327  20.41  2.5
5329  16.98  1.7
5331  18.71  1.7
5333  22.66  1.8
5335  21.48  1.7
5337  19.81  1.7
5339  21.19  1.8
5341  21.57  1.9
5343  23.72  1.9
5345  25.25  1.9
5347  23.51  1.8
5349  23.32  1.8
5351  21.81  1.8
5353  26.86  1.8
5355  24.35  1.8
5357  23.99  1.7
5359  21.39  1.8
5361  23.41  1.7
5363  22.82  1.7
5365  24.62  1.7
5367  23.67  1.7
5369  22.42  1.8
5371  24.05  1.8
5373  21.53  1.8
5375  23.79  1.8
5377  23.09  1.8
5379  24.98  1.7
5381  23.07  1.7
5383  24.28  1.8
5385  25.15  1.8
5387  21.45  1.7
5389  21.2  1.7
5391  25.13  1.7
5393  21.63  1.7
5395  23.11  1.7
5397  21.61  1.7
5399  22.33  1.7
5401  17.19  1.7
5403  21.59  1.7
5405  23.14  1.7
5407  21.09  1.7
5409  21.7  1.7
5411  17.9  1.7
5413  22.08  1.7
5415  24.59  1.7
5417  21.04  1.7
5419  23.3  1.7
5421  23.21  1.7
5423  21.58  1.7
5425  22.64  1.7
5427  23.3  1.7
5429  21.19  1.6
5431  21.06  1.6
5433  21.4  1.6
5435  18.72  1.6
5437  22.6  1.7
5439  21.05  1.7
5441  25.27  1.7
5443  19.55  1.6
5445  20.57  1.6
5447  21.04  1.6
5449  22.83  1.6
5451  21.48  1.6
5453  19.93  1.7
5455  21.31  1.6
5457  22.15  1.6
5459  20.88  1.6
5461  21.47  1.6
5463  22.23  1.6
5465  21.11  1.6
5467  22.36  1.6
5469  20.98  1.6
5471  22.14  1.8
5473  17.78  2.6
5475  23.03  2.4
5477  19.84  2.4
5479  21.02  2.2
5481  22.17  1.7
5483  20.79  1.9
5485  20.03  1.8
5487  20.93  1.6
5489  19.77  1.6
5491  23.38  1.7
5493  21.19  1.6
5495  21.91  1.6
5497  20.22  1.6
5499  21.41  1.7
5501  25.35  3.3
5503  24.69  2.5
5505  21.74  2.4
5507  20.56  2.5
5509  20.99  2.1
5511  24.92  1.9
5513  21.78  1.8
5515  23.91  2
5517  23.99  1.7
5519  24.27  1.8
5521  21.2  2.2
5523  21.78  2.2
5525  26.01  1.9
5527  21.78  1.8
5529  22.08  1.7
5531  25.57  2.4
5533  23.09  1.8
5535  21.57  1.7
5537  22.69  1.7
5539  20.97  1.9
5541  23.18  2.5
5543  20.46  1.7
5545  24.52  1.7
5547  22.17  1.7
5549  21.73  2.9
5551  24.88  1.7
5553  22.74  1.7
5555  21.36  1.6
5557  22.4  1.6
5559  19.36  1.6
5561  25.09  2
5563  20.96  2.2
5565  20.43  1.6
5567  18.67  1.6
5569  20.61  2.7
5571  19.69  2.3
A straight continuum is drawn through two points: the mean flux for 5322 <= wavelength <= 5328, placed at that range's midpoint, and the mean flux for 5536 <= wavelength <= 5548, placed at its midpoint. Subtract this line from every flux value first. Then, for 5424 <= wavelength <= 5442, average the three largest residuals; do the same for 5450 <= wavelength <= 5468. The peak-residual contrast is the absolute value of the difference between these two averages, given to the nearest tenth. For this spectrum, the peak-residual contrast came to 1.8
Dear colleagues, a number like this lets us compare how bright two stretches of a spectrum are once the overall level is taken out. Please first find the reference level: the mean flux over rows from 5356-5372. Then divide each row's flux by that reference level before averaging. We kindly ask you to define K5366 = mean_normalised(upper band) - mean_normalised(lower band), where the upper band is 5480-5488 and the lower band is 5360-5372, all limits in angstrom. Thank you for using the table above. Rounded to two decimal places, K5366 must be -0.11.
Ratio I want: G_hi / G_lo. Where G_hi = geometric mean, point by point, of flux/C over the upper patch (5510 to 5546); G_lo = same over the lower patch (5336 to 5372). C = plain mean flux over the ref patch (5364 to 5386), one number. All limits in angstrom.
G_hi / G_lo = 0.99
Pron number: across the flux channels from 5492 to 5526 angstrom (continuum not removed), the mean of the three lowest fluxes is 20.6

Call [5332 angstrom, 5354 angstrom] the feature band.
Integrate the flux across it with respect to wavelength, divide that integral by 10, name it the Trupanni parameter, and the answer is 50.2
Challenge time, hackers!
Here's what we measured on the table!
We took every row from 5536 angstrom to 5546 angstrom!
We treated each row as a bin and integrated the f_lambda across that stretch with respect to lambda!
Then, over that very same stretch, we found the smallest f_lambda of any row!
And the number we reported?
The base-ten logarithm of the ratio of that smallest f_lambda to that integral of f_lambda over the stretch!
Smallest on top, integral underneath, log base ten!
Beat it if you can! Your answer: -1.04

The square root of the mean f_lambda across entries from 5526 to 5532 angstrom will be 4.81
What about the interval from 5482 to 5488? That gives 4.54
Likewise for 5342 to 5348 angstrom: 4.92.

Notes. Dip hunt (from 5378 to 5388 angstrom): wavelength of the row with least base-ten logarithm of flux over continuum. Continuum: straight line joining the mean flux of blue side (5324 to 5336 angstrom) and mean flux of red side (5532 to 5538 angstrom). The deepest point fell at 5387 angstrom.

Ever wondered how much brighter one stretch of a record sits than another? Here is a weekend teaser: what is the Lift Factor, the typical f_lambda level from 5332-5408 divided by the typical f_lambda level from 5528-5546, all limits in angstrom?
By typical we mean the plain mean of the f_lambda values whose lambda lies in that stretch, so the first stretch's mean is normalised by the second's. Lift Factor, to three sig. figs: 1.01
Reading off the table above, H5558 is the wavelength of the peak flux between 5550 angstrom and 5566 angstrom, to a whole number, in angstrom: 5561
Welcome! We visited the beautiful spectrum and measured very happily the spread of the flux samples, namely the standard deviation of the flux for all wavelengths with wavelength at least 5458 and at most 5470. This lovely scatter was 0.6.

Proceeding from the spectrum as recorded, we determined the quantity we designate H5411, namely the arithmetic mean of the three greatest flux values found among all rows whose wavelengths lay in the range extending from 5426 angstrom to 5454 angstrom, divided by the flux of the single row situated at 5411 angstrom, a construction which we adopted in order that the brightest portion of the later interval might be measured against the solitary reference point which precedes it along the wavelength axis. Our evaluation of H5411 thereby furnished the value 1.3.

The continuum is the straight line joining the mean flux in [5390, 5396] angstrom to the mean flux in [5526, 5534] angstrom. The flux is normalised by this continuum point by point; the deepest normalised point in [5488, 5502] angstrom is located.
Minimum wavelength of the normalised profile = 5489 angstrom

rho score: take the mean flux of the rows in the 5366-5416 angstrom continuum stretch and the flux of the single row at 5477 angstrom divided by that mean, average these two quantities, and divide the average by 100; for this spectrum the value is 0.117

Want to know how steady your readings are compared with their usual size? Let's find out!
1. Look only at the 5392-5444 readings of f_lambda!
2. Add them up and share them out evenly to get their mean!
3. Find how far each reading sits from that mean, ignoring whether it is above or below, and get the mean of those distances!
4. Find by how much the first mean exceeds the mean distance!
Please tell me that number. 20.38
